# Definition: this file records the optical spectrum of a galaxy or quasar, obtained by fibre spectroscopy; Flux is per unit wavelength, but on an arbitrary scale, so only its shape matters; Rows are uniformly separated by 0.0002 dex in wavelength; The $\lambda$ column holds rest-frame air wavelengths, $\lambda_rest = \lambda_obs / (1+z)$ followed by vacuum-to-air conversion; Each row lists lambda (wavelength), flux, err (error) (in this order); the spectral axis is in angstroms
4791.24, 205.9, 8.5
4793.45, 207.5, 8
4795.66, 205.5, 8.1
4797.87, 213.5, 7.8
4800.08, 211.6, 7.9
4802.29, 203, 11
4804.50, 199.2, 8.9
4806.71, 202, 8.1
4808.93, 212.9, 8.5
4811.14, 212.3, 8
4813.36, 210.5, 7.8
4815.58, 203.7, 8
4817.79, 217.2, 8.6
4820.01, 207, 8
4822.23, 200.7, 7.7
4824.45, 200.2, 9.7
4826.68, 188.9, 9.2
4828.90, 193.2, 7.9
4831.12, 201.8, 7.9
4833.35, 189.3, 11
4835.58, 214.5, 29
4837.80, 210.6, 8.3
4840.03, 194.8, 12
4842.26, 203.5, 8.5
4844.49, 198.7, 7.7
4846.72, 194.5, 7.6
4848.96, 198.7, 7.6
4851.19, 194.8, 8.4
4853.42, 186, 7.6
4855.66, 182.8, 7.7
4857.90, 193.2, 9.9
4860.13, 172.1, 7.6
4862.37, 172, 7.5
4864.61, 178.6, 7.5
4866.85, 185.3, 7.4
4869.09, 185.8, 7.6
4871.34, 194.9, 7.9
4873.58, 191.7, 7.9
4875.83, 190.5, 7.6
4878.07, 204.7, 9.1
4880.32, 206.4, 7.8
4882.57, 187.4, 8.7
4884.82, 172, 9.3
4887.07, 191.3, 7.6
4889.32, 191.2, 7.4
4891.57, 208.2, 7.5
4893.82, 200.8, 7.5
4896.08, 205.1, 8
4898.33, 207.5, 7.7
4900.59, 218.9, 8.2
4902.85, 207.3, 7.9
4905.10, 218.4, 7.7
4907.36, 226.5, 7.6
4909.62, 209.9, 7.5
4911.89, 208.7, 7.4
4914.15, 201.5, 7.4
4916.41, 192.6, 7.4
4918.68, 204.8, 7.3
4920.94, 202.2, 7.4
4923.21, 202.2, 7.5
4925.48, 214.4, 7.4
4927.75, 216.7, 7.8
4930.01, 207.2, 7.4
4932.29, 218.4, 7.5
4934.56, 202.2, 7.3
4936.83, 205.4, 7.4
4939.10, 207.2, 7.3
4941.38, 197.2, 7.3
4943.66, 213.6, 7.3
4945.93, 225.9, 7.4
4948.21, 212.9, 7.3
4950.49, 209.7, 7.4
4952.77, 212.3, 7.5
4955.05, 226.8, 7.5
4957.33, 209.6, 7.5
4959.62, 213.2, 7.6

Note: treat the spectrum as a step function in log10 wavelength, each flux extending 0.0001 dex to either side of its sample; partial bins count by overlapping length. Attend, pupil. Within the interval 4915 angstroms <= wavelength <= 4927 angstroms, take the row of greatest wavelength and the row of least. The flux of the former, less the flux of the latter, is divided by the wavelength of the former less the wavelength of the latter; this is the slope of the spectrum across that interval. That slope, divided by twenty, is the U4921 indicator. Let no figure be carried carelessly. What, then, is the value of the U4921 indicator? 0.12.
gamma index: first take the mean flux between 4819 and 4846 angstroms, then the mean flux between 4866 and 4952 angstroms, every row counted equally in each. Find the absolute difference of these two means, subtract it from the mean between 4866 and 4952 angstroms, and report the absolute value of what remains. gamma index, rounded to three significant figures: 200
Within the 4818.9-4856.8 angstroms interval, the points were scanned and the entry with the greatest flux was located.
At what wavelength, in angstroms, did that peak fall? 4835.58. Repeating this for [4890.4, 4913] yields 4907.36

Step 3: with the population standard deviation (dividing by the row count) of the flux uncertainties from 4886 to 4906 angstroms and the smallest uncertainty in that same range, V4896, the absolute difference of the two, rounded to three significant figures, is 7.15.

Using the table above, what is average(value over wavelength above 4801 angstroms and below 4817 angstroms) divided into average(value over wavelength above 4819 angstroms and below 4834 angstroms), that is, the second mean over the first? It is 0.96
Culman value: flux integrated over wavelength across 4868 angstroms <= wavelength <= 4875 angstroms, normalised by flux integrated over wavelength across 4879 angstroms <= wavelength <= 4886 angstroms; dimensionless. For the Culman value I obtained 1.01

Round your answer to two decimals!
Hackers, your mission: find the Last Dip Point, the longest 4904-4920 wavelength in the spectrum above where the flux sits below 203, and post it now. 4916.41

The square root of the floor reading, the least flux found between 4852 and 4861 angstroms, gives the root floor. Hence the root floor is 13.1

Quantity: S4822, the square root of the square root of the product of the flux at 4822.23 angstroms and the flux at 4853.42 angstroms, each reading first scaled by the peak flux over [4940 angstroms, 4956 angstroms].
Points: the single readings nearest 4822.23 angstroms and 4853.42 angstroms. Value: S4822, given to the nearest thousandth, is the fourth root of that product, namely 0.923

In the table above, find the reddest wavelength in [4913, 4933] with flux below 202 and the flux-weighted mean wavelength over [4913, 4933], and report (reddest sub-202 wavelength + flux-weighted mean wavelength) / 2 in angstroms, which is 4919.9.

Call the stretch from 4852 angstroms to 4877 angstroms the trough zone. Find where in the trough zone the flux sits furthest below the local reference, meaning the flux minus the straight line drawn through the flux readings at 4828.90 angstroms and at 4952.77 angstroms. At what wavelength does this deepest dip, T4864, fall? 4862.37 angstroms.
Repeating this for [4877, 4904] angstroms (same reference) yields 4884.82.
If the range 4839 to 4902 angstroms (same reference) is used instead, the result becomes 4884.82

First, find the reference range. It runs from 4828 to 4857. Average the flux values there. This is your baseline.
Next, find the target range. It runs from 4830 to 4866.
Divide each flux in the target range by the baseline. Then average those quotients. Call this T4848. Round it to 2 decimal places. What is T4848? 0.98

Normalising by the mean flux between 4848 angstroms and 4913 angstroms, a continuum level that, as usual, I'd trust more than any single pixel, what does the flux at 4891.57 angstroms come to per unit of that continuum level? 1.06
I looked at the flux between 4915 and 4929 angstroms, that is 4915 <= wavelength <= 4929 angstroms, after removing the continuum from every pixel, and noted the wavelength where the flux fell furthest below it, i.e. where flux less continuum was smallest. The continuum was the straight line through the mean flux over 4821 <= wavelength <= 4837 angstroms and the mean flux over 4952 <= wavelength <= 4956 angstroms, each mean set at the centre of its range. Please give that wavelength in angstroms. 4916.41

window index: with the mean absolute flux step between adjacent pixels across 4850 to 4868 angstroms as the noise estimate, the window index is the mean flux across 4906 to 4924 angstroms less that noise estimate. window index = 198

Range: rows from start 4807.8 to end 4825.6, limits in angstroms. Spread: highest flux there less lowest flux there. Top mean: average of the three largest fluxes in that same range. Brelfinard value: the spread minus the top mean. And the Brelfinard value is -197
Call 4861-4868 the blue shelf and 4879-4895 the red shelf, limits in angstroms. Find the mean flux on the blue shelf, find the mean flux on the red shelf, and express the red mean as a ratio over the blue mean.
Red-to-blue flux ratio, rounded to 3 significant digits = 1.09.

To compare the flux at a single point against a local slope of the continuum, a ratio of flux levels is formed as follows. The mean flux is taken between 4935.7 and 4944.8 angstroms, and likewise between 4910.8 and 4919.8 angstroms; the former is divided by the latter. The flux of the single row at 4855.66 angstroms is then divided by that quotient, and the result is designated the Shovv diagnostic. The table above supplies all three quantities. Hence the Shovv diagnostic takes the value 179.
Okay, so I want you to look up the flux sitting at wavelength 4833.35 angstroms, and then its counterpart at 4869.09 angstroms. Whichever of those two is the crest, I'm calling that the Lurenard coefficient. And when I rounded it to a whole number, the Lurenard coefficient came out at 189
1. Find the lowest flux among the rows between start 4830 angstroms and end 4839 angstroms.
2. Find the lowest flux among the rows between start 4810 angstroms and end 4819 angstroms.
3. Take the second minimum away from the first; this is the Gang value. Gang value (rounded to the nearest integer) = -14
